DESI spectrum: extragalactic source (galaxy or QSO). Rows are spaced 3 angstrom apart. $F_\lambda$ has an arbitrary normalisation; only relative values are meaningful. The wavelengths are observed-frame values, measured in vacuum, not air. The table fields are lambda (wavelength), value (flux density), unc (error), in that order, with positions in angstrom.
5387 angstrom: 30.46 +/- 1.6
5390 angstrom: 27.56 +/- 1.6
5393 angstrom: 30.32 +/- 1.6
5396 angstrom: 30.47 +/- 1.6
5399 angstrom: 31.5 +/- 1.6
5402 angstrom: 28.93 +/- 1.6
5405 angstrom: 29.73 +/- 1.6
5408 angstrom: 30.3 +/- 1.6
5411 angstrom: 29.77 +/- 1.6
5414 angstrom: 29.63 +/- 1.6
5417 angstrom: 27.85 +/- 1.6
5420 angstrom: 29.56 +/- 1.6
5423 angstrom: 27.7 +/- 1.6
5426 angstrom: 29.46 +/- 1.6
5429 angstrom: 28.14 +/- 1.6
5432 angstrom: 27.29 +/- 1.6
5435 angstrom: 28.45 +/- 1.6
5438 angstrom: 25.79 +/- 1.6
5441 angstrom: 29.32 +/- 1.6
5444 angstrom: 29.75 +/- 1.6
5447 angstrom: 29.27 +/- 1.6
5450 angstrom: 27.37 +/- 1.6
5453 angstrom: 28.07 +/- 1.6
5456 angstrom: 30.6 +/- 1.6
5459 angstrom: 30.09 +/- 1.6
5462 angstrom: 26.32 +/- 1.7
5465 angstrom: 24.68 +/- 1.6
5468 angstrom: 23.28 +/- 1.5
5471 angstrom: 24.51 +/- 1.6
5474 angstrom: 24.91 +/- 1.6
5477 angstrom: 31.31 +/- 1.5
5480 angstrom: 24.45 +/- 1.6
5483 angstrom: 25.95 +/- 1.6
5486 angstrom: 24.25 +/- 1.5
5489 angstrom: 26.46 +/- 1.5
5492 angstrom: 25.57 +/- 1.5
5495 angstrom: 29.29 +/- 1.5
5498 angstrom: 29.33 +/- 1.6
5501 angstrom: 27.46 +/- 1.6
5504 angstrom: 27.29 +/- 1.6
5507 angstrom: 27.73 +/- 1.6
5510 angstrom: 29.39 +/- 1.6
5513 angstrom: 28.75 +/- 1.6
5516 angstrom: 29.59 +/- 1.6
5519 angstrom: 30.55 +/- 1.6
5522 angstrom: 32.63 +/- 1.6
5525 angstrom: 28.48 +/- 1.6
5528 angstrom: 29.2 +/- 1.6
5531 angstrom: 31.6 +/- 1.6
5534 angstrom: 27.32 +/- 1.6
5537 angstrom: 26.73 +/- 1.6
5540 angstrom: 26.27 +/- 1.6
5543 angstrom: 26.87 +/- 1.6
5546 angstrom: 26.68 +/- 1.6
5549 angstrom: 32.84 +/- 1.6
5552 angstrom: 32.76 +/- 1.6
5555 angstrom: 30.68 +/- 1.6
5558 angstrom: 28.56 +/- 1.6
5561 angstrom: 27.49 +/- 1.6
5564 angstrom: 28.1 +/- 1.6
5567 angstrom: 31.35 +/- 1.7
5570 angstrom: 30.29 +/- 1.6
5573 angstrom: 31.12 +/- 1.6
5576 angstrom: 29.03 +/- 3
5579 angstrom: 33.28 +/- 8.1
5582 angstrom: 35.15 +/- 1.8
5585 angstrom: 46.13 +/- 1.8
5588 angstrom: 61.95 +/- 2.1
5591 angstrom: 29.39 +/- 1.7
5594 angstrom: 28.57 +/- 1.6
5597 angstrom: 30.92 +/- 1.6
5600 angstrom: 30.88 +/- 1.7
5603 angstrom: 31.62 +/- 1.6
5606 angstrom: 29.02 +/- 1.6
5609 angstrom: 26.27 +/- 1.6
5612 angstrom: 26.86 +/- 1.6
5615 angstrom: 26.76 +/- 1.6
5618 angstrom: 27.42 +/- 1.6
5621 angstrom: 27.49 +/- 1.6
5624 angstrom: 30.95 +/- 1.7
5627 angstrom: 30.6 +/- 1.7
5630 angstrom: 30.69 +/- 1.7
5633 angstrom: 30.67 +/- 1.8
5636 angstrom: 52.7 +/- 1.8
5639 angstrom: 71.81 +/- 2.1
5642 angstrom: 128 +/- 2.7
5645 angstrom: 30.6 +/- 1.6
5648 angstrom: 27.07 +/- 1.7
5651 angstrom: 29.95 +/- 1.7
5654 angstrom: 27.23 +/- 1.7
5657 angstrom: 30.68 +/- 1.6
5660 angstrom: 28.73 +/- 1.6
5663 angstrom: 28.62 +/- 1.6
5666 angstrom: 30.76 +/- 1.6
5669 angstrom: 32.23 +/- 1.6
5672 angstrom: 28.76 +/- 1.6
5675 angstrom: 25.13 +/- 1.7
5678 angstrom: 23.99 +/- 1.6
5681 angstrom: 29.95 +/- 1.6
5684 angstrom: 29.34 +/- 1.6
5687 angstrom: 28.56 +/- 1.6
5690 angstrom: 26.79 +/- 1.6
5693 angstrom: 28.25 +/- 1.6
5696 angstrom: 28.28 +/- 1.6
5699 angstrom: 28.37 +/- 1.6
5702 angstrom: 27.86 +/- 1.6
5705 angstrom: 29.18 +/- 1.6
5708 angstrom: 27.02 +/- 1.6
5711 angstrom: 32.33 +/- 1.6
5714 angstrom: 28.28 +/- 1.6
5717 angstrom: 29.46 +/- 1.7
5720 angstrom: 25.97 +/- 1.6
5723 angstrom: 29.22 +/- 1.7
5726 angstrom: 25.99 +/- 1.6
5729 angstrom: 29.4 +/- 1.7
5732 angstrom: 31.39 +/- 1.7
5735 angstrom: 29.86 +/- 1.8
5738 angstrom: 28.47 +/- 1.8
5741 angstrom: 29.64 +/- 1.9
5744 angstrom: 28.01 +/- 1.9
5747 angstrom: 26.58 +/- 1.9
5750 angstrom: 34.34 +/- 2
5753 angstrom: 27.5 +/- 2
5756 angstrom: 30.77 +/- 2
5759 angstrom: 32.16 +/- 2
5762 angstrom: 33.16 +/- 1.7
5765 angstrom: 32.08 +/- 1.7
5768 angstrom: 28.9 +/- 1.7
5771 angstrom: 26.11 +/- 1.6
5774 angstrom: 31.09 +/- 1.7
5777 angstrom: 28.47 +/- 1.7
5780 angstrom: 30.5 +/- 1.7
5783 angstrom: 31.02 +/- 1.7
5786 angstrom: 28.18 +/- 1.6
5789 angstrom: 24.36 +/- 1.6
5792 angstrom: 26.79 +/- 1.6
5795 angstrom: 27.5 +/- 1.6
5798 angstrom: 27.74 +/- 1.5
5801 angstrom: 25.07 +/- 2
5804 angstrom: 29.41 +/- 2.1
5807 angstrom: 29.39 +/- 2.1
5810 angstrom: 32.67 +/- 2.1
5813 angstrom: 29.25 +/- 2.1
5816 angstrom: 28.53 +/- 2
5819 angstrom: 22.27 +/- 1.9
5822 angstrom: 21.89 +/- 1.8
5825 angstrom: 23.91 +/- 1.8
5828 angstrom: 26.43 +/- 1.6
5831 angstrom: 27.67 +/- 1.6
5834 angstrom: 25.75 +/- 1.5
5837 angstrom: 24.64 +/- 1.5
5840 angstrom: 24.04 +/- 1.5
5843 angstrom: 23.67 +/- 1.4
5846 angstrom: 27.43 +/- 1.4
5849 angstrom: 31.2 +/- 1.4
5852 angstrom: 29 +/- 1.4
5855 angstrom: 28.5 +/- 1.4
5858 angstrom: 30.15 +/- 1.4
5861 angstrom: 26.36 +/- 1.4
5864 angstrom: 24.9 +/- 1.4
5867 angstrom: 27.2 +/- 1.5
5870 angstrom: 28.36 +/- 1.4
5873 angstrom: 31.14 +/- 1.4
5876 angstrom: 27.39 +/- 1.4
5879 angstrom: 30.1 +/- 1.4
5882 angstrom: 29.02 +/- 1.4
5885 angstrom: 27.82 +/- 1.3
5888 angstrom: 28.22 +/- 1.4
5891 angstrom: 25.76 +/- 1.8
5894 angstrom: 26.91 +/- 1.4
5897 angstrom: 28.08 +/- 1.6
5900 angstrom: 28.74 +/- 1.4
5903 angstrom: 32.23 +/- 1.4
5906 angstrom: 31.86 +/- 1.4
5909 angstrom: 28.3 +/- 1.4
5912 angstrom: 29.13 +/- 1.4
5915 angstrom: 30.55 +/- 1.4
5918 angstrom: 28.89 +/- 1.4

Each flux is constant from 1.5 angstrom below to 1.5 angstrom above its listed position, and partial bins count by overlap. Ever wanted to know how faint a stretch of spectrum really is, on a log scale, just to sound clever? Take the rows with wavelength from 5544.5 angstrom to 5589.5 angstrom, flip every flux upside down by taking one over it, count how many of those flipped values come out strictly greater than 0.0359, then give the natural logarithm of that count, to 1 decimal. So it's 0.7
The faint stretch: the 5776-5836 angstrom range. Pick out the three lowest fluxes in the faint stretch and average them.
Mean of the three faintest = 23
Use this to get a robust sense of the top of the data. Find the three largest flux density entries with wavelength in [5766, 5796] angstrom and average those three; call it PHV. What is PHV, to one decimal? 30.9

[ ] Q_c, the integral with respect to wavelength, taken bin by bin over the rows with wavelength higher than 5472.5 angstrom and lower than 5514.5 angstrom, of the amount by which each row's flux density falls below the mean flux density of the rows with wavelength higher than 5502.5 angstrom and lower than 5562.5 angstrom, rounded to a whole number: 75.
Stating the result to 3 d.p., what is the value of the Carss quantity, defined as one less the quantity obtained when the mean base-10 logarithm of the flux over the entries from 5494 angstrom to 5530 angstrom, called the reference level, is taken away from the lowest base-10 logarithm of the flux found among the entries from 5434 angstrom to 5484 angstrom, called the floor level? 1.097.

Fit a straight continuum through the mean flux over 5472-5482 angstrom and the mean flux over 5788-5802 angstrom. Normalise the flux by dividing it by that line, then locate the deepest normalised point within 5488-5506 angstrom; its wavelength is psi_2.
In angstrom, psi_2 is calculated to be 5492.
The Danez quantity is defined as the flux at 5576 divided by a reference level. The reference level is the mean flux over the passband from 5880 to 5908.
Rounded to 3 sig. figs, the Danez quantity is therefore 1.01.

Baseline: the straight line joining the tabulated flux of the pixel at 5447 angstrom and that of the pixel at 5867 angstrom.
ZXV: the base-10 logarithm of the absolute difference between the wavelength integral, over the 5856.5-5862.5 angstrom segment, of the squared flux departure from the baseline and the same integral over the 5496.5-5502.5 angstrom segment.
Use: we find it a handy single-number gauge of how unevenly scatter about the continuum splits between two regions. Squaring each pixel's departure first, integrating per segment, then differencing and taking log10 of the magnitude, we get 1.3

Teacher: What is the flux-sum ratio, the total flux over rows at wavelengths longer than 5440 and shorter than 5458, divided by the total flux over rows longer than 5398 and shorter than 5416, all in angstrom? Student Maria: 1.0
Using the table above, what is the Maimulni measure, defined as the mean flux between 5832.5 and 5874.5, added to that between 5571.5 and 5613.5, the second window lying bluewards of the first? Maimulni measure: 61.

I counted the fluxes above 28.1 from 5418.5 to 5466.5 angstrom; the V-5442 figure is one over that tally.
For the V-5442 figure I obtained 0.11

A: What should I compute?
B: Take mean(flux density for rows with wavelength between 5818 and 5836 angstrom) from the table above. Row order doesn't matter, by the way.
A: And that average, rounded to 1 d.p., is 24.7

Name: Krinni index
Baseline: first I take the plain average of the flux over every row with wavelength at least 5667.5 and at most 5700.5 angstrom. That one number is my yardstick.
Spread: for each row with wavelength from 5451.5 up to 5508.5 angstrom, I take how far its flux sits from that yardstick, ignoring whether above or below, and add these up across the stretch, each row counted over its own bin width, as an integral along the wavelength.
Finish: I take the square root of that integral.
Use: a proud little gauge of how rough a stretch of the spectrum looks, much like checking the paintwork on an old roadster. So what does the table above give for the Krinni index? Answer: 11.4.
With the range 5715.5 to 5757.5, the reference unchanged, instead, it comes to 8.8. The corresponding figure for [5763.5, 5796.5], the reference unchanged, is 7.9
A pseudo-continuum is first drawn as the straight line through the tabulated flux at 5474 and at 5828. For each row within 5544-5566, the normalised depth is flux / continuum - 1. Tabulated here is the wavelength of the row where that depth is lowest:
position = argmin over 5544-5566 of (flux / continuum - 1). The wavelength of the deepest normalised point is 5546 angstrom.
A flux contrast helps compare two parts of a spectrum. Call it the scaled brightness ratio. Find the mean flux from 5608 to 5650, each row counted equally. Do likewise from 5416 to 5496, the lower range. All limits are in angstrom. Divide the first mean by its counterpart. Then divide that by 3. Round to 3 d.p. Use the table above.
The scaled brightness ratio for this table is 0.494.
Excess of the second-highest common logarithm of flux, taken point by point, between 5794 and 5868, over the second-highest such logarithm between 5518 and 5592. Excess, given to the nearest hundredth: -0.17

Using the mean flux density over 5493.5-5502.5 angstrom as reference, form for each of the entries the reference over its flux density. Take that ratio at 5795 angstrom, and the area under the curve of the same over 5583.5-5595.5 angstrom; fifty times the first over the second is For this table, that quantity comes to 5.7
